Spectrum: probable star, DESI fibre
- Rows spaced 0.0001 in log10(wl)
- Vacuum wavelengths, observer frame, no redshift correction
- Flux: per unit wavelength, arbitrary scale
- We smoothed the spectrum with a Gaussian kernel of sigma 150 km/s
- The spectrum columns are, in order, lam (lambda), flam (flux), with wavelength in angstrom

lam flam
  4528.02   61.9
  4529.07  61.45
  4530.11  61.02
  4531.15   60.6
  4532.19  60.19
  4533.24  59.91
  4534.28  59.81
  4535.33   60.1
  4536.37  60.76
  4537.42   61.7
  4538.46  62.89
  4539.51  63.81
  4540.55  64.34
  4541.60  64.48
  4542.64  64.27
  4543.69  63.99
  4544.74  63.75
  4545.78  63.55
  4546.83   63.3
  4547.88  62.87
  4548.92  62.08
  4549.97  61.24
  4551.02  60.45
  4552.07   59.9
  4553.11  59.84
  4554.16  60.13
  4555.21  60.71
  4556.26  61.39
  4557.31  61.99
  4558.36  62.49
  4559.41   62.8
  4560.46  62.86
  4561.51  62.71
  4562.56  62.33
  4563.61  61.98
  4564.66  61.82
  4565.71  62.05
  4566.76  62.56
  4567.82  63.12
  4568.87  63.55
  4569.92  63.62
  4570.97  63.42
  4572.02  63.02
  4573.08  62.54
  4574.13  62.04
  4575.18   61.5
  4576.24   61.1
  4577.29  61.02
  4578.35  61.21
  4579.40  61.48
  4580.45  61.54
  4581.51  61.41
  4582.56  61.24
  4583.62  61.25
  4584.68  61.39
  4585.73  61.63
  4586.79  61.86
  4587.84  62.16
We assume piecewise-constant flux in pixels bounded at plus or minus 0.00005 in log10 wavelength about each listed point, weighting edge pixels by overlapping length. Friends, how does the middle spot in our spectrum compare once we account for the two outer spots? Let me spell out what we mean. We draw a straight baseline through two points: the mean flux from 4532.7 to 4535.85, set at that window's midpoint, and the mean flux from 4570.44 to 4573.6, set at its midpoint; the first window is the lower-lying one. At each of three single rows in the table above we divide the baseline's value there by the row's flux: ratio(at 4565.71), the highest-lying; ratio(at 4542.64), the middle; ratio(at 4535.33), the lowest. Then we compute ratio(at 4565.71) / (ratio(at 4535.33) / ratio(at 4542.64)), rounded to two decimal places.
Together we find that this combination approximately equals 0.95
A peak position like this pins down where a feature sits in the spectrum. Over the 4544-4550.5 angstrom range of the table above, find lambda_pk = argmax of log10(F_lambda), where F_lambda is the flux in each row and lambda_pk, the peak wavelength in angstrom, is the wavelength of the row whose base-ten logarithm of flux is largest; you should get 4544.74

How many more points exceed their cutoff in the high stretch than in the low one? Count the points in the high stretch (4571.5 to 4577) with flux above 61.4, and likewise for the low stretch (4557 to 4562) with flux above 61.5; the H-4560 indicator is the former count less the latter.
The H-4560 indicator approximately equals -1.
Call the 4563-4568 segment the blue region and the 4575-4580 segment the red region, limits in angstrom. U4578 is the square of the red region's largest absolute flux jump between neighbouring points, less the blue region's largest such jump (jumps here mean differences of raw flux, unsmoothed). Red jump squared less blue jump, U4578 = -0.40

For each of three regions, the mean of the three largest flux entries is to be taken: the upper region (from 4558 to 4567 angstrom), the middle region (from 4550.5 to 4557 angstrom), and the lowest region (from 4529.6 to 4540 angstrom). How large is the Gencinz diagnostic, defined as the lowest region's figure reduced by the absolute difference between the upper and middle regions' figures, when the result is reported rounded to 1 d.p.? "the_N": 60.9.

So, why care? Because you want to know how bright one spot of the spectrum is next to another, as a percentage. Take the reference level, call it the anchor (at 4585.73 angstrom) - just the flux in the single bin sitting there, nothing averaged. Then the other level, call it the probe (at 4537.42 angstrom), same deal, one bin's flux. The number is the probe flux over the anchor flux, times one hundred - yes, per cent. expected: 100.1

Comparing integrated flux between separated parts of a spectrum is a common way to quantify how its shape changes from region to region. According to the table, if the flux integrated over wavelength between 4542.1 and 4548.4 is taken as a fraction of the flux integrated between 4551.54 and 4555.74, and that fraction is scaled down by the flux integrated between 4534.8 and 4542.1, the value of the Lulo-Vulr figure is 0.0035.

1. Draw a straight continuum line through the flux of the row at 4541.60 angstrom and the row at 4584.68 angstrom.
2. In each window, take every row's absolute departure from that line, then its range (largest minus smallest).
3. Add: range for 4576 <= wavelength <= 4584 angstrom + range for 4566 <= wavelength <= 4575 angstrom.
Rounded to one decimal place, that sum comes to 1.8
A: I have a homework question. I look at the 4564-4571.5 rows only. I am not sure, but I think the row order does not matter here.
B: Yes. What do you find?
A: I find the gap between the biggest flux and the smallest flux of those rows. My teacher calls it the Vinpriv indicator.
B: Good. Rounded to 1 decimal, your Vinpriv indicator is 1.8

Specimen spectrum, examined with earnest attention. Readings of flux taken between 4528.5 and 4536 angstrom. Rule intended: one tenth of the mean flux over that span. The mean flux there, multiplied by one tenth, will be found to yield 6.04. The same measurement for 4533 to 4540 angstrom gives 6.13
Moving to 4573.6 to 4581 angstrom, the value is 6.14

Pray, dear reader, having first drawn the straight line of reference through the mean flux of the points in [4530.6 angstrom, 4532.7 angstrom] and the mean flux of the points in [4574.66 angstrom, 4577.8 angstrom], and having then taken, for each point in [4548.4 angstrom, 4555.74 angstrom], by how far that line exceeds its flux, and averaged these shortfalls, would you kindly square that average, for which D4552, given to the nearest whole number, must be 0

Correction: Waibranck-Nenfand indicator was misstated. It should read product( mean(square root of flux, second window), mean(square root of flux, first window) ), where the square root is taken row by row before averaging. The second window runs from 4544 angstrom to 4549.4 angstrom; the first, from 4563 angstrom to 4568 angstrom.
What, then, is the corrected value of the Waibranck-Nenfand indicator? 62.7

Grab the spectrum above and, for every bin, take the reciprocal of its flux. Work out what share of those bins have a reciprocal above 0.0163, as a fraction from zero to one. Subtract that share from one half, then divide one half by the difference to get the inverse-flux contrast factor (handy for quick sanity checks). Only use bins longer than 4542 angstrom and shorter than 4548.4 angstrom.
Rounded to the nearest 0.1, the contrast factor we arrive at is 1.0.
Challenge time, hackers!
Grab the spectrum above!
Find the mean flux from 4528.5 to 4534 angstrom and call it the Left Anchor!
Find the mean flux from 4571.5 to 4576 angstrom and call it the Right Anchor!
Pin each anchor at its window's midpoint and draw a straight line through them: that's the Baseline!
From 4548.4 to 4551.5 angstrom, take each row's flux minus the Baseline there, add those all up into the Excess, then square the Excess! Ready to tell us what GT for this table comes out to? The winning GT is 0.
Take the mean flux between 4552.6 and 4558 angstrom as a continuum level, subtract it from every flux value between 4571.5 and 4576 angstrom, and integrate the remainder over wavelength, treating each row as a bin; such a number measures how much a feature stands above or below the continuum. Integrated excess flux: 6.2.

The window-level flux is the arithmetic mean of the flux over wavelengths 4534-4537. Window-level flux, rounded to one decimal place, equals 60.2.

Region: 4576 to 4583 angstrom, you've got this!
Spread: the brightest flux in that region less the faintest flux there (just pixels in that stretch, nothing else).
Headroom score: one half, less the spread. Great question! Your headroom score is 0.0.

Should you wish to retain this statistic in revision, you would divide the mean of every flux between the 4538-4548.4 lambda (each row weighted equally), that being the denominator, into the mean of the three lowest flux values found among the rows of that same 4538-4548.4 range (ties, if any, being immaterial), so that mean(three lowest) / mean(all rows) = 0.989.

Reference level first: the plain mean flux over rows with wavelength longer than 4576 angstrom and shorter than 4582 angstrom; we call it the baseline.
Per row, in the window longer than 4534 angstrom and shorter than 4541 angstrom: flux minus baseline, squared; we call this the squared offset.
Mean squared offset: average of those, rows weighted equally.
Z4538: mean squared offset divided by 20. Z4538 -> 0.16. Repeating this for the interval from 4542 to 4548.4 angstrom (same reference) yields 0.28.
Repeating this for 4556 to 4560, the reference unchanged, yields 0.05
